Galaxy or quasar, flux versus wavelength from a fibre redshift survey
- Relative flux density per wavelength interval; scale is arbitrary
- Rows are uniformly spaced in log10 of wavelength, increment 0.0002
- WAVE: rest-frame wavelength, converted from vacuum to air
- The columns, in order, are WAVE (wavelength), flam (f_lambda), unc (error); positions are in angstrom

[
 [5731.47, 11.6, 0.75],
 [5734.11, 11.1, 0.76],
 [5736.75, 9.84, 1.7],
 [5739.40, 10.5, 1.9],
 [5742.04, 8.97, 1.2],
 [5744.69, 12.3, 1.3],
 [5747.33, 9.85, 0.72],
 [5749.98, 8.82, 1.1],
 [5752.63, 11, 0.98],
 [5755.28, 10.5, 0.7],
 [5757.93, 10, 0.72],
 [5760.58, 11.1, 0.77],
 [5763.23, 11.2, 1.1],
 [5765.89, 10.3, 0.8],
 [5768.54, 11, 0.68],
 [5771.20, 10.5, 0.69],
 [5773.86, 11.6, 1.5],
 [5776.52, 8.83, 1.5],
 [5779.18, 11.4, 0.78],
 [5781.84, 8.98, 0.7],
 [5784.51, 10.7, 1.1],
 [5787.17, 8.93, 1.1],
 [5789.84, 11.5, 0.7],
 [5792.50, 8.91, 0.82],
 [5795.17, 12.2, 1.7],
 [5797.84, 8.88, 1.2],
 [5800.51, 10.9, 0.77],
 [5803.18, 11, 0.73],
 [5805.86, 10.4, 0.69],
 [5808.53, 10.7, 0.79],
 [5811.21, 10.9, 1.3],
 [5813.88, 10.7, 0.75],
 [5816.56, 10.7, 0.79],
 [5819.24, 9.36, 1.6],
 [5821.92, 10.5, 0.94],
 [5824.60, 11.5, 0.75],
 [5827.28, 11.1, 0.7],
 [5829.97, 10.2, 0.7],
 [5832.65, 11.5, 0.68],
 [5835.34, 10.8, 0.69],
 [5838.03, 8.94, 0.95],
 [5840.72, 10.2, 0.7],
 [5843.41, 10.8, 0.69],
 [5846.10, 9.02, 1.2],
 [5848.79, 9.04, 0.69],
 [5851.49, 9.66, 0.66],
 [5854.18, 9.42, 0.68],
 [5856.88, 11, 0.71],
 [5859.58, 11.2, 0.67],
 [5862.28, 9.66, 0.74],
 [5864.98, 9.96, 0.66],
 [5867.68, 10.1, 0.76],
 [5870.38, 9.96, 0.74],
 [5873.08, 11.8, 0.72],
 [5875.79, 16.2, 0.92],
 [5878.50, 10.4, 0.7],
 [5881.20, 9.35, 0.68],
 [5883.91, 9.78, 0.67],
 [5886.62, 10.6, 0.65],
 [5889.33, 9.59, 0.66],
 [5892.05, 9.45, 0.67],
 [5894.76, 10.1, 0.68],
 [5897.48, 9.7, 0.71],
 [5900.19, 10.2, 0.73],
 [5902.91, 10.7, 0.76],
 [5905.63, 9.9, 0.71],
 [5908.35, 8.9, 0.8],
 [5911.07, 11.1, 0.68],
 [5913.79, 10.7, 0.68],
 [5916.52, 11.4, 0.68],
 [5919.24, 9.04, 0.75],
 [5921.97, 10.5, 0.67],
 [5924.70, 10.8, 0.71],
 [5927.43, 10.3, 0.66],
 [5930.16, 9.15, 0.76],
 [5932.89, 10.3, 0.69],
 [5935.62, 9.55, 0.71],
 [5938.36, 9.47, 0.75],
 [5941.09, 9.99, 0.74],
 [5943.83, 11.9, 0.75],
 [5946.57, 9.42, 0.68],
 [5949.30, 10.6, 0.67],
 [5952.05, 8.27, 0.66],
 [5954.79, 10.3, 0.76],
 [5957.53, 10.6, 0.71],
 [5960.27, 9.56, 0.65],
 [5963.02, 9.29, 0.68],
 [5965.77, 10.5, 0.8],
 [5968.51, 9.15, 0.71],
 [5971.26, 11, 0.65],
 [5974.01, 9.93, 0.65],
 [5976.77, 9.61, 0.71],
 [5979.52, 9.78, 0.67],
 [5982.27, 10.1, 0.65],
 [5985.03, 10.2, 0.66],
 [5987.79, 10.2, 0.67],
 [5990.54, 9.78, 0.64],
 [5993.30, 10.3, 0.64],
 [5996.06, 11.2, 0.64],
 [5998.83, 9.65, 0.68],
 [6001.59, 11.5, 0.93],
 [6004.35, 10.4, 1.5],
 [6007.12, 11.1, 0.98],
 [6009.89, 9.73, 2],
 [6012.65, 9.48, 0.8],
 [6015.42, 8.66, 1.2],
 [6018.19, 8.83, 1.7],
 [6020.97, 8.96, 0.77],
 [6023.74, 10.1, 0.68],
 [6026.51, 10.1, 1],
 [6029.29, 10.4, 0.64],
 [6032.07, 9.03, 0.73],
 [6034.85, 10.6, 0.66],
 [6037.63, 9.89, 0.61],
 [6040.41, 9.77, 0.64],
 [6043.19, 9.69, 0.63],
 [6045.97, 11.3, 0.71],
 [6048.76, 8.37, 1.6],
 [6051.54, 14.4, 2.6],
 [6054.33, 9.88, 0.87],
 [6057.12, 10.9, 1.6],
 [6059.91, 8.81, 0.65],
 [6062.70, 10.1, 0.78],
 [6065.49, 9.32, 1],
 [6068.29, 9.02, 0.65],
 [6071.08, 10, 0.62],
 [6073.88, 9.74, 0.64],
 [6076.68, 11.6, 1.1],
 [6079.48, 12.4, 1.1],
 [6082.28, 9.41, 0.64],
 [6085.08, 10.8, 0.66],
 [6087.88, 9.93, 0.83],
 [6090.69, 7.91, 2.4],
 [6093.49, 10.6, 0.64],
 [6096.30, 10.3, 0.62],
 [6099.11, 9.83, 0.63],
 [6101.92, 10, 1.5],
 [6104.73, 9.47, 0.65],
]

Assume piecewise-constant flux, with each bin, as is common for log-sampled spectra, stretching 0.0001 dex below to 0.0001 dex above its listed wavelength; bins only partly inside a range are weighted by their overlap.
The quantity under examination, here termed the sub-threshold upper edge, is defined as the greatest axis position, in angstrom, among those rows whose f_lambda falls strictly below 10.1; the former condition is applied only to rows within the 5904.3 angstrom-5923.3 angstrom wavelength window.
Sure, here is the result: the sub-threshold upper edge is 5919.24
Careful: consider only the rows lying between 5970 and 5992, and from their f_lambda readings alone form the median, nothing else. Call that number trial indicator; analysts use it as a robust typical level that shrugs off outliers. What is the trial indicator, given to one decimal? 10.0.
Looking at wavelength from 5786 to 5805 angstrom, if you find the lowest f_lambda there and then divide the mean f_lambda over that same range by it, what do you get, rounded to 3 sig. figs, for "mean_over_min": 1.16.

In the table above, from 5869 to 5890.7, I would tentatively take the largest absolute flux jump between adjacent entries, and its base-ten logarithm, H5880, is 0.8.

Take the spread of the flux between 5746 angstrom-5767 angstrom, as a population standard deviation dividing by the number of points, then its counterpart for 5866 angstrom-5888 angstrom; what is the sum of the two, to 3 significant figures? 2.82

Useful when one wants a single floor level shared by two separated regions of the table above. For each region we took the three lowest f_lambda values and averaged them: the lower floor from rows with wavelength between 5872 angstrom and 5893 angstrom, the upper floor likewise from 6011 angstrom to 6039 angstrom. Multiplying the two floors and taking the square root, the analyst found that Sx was 9.1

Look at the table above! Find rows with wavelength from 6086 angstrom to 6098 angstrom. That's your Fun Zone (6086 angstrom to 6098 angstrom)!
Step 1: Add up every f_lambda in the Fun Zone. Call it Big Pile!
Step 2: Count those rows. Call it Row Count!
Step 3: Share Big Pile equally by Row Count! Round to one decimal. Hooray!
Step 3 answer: 9.7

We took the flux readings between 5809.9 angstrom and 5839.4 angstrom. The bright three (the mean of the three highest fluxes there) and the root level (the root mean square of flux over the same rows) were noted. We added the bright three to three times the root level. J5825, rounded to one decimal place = 43.1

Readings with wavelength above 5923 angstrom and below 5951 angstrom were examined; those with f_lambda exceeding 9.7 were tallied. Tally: 6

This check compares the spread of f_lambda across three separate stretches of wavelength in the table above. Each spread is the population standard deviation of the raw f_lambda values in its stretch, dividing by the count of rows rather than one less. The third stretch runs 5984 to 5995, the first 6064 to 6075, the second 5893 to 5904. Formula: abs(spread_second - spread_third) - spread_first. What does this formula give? -0.22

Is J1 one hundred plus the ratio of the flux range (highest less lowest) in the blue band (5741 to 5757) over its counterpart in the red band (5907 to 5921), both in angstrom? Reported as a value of 101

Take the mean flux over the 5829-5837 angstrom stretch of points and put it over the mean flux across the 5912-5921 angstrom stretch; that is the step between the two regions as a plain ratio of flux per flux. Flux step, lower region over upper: 1.04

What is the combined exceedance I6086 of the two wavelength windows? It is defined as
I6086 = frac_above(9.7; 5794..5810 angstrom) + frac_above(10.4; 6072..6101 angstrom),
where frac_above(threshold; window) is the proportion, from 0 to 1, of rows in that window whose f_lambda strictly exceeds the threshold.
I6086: 1.2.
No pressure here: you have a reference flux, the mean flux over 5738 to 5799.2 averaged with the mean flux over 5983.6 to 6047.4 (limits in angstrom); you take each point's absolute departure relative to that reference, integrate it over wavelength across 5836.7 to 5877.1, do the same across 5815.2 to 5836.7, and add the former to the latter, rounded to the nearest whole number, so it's 59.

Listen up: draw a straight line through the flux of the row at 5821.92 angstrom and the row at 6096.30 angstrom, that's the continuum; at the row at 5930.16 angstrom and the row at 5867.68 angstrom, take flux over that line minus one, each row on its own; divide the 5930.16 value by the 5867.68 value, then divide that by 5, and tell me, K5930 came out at 0.70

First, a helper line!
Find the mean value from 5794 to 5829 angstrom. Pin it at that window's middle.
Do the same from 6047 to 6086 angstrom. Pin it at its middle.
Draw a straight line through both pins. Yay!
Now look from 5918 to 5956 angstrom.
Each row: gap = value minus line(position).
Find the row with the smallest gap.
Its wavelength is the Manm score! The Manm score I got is 5952.05 angstrom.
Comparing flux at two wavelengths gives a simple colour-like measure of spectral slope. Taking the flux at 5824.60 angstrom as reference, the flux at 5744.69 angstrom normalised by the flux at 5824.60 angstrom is 1.07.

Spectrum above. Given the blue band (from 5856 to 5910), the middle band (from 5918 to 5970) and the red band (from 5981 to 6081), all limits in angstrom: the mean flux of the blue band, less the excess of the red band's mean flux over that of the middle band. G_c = 10.2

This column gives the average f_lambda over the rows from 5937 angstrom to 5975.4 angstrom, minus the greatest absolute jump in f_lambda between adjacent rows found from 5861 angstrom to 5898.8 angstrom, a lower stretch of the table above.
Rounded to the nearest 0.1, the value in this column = 4.2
